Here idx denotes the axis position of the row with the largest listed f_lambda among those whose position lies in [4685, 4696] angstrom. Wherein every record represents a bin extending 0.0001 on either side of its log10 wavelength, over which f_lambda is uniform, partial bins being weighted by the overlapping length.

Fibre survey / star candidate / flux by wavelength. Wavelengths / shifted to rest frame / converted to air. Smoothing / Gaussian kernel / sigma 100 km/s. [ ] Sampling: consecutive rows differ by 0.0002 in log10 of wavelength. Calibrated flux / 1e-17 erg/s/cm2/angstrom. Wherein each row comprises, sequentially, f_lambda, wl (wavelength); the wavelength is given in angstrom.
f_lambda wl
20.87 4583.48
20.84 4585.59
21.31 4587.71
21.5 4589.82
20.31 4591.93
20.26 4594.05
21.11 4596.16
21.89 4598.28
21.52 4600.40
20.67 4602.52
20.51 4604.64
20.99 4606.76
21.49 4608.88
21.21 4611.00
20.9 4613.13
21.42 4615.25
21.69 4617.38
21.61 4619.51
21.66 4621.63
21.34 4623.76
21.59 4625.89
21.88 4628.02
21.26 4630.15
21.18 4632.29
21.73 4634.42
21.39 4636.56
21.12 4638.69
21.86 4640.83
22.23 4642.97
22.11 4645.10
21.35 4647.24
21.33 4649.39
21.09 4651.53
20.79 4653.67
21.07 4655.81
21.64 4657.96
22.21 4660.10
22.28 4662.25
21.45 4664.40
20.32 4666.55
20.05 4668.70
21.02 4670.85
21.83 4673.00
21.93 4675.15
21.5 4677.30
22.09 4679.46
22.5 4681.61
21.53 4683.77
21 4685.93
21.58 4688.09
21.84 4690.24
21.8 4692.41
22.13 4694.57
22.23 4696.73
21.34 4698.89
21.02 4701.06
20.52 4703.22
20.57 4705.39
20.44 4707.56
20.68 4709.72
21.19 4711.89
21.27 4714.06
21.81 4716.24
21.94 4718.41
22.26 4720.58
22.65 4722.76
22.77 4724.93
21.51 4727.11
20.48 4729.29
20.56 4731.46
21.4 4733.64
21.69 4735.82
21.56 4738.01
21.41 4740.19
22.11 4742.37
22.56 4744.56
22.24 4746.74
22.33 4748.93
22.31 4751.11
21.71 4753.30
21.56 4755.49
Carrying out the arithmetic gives 4694.57 angstrom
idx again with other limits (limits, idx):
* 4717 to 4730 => 4724.93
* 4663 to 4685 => 4681.61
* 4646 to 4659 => 4657.96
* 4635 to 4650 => 4642.97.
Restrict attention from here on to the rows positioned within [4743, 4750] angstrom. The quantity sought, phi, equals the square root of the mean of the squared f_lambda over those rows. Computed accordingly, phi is 22.4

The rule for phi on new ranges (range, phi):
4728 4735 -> 20.8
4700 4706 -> 20.7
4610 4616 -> 21.2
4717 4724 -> 22.3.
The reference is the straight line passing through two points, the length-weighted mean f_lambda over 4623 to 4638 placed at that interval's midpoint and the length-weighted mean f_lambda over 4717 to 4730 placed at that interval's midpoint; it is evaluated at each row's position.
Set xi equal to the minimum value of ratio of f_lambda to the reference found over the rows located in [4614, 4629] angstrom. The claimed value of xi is 1.00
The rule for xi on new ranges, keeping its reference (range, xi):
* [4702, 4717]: 0.93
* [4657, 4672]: 0.92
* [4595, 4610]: 0.96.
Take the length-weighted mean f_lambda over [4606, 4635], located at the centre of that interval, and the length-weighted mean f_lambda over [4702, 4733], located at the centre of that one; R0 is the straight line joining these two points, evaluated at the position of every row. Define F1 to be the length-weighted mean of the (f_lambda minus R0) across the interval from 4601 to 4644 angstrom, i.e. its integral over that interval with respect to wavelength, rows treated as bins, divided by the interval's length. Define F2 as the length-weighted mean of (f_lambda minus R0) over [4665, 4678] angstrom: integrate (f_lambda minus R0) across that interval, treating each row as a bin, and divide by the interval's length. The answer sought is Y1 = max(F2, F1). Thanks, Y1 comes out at -0.04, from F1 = 0.0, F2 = -0.3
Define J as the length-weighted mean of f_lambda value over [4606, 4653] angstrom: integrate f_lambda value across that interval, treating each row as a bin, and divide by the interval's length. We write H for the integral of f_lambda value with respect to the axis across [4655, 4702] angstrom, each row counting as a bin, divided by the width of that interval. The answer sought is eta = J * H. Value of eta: 463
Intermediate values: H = 21.56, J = 21.47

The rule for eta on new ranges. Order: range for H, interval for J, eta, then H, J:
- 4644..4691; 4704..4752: 464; 21.48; 21.62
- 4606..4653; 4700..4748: 461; 21.47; 21.49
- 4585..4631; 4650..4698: 457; 21.23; 21.54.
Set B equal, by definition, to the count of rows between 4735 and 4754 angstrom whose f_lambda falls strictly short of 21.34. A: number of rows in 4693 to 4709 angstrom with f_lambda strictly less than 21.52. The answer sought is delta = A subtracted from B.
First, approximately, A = 5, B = 0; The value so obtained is -5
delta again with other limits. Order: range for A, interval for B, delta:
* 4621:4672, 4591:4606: -9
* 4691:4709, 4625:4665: 2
